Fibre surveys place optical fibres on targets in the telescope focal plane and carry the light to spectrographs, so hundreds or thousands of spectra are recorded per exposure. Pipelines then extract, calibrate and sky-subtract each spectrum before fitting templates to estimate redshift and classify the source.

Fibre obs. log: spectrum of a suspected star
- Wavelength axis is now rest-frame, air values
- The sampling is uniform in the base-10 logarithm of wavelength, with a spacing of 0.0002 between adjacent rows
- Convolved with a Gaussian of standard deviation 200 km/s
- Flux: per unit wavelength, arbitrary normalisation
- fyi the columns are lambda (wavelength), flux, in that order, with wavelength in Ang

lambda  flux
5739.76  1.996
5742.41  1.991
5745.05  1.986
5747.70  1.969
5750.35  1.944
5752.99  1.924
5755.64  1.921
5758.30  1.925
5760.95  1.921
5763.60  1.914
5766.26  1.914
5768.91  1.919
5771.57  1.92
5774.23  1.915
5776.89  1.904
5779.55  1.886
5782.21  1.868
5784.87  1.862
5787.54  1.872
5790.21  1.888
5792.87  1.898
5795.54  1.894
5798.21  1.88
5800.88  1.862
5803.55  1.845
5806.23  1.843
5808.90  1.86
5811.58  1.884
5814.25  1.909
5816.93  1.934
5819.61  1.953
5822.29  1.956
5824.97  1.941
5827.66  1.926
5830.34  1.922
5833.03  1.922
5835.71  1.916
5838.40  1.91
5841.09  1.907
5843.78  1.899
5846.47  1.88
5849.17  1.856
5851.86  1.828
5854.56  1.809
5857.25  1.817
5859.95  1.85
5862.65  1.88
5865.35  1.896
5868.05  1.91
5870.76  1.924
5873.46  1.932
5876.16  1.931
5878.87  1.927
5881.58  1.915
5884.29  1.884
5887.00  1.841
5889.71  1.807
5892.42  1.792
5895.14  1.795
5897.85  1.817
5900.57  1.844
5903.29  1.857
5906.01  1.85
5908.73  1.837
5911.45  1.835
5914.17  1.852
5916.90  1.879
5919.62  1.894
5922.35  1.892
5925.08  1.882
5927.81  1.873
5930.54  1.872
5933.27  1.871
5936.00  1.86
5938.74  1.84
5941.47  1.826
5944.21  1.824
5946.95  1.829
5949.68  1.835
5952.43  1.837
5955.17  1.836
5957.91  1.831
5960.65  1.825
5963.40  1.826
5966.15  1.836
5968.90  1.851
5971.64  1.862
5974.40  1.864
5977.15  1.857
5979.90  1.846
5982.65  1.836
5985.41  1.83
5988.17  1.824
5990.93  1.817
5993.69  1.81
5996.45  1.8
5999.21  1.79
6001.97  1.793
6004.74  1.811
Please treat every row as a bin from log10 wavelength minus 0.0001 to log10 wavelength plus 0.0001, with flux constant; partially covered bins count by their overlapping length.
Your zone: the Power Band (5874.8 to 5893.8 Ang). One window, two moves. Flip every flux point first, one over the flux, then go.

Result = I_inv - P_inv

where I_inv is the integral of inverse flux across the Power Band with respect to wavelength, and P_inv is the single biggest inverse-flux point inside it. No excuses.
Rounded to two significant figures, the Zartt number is 9.6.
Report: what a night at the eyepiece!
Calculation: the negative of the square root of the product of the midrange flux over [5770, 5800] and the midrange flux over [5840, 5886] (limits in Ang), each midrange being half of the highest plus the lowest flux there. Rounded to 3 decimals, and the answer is -1.881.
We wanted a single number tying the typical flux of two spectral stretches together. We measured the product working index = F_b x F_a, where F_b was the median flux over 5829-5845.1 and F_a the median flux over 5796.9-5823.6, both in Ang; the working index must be 3.60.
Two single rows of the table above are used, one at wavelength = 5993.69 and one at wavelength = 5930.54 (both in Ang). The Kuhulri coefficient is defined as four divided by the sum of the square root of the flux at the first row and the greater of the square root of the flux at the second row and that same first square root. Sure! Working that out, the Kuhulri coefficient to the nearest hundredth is 1.47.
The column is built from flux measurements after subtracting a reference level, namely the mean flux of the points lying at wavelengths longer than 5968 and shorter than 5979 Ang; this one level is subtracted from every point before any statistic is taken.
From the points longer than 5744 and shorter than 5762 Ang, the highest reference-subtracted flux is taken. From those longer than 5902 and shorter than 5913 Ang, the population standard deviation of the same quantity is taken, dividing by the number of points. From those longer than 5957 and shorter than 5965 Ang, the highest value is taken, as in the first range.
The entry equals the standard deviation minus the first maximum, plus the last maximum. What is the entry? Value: -0.15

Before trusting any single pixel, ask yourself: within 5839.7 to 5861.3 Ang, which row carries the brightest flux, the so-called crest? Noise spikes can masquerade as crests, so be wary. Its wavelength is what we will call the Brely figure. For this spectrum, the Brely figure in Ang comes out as 5841.09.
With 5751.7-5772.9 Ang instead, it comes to 5758.30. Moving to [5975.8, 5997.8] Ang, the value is 5977.15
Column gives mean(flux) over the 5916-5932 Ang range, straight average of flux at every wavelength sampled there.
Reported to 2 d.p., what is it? 1.88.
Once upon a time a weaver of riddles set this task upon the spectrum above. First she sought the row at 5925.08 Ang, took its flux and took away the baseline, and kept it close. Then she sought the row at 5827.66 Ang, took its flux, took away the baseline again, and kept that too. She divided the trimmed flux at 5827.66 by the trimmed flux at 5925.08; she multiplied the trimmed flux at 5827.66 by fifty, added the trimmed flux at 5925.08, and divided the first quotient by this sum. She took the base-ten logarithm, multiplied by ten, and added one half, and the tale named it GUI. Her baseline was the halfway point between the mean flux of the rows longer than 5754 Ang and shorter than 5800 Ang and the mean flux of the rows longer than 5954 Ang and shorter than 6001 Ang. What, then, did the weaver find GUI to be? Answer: 1.4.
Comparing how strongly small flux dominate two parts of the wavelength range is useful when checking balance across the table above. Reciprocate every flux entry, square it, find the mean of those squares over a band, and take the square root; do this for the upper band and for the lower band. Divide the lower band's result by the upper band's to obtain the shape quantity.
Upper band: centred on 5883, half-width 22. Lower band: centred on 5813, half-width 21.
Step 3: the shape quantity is 0.98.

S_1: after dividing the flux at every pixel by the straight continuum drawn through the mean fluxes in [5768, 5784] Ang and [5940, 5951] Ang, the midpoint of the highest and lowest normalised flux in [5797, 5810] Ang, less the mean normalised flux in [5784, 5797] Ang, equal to -0.009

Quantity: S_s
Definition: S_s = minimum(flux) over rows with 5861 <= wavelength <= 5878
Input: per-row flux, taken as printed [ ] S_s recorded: 1.88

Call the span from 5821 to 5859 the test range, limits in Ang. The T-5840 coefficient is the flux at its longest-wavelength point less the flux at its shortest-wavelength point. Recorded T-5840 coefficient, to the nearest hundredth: -0.14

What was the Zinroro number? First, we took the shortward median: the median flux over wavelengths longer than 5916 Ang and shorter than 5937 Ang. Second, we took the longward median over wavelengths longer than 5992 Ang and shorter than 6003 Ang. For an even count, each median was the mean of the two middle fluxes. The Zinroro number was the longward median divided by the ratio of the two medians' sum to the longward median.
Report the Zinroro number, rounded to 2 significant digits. 0.88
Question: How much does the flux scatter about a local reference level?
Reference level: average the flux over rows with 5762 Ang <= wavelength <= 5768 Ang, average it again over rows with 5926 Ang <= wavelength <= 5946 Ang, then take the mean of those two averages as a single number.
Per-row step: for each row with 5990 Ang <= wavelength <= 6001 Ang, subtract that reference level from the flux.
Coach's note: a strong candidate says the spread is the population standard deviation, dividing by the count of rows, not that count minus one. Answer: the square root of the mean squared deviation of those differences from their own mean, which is 0.010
